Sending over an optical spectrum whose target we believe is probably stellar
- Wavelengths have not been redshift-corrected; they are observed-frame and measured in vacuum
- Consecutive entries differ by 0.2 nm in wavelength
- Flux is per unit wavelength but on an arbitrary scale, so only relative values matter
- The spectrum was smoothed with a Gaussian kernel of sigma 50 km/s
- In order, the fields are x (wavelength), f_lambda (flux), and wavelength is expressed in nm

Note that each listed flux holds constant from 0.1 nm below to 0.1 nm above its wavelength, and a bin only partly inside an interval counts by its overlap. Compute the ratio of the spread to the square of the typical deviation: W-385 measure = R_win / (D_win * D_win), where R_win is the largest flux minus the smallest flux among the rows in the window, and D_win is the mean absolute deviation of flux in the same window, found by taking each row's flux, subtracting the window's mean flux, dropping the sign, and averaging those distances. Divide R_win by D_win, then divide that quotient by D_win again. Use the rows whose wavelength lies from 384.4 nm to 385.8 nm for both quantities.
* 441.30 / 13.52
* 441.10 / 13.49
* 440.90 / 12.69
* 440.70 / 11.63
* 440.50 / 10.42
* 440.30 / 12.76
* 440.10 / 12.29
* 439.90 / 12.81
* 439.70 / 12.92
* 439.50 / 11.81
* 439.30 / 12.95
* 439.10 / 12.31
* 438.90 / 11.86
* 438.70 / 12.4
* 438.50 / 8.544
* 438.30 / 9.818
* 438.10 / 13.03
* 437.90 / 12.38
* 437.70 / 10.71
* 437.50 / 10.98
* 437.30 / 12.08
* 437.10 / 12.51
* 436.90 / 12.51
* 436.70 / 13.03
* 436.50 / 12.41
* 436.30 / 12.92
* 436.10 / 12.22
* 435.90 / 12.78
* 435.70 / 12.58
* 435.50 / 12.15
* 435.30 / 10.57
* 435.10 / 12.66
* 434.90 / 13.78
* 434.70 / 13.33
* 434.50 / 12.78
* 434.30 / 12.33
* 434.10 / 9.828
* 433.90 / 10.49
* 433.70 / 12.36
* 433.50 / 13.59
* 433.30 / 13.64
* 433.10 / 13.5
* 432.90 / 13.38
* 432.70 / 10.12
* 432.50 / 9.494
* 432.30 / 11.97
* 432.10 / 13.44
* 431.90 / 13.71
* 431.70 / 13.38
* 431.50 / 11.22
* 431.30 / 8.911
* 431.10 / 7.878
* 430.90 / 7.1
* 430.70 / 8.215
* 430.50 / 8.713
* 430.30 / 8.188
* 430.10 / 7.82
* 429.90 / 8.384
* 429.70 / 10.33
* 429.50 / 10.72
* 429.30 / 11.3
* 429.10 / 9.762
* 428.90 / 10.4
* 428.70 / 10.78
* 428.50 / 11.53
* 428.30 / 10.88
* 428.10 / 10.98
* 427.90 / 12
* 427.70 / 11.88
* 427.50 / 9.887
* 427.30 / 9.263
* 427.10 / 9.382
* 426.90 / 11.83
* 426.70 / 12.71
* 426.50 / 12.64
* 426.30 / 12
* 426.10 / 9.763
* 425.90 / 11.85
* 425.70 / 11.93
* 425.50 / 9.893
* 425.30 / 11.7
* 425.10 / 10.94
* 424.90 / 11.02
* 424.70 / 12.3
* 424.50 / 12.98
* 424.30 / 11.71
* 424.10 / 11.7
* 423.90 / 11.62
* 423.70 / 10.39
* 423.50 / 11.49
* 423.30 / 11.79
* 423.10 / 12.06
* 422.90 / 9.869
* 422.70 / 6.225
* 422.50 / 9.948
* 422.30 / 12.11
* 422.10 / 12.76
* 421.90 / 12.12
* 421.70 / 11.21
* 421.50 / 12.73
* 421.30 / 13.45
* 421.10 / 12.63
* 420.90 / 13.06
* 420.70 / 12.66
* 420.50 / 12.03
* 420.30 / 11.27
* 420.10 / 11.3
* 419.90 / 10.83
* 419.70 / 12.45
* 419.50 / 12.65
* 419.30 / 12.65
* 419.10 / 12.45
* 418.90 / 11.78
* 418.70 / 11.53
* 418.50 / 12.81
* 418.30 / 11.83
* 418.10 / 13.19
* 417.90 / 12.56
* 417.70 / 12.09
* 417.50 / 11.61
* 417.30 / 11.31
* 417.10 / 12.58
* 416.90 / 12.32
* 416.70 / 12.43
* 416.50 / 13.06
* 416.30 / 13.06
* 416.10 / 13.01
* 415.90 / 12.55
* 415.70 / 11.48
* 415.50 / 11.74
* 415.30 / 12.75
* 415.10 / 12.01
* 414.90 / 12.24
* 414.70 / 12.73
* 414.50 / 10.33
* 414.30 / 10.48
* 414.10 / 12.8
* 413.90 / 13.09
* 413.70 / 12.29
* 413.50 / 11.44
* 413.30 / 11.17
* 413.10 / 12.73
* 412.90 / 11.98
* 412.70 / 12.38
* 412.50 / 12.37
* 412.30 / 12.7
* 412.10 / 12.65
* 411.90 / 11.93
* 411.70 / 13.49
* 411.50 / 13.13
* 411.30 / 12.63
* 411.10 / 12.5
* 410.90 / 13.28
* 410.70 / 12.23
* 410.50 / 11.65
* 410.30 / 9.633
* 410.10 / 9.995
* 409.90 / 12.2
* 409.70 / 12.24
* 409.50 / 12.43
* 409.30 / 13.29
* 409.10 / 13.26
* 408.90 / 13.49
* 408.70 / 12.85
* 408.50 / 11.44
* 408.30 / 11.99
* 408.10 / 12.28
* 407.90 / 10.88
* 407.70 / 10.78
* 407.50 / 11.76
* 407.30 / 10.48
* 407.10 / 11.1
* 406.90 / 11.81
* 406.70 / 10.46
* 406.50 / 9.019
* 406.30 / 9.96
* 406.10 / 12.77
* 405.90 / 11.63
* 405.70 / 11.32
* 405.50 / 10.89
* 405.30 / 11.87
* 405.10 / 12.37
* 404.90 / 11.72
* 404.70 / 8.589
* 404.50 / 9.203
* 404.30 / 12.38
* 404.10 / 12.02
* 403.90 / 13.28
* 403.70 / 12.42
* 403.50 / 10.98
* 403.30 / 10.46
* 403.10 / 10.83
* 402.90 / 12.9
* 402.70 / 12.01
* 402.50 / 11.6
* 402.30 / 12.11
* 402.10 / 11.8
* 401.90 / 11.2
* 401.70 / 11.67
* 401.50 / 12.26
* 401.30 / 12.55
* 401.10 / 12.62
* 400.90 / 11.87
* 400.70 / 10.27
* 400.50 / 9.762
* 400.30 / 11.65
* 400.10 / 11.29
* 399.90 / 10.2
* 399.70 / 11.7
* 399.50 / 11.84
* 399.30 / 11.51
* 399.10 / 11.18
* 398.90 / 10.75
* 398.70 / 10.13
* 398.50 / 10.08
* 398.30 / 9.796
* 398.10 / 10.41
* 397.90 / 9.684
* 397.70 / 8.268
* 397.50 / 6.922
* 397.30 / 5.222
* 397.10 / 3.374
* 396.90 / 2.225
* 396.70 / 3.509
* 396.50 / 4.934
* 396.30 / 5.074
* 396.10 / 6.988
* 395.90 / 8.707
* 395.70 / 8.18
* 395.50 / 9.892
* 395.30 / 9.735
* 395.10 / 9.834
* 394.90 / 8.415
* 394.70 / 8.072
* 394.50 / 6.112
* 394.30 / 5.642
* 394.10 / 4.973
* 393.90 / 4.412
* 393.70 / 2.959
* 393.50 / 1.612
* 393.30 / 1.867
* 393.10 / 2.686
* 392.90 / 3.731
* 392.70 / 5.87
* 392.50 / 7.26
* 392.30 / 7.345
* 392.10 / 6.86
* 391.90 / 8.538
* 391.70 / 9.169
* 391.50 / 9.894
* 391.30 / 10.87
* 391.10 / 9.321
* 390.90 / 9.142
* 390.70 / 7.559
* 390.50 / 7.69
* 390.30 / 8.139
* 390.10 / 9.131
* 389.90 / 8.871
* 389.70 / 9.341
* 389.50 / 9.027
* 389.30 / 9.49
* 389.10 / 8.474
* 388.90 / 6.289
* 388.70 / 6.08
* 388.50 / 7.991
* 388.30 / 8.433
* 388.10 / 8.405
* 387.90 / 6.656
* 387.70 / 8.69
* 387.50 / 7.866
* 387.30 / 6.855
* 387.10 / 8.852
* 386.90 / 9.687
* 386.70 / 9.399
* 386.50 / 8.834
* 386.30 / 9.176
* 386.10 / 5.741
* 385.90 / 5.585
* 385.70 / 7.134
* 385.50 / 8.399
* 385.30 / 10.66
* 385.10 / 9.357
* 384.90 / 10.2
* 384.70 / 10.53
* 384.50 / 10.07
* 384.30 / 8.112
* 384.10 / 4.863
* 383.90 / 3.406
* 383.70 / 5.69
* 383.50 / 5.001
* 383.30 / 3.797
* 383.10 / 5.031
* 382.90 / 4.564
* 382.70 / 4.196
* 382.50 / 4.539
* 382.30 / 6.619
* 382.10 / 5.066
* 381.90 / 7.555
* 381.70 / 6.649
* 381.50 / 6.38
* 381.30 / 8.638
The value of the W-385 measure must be 3.4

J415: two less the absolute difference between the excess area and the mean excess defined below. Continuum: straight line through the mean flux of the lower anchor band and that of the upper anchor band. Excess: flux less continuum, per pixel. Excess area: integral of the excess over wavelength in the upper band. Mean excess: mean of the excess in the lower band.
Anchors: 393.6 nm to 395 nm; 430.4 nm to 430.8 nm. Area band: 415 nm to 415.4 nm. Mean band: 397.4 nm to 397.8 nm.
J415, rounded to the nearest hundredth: 1.54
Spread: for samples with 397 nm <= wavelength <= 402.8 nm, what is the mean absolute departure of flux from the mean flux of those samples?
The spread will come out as 1.5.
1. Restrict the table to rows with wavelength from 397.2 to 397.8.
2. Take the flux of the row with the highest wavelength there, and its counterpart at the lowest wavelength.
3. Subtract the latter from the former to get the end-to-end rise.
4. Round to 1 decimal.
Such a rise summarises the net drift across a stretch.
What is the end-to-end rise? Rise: 3.0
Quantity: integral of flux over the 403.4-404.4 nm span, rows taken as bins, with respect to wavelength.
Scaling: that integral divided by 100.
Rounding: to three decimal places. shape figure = 0.122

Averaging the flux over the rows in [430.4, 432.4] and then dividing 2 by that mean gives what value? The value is 0.191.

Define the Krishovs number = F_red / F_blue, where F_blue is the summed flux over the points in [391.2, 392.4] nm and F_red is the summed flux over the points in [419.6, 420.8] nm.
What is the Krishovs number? 1.3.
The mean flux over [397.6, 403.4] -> 11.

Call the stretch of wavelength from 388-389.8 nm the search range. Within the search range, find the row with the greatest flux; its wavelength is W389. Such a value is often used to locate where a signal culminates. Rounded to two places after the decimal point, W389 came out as 389.30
